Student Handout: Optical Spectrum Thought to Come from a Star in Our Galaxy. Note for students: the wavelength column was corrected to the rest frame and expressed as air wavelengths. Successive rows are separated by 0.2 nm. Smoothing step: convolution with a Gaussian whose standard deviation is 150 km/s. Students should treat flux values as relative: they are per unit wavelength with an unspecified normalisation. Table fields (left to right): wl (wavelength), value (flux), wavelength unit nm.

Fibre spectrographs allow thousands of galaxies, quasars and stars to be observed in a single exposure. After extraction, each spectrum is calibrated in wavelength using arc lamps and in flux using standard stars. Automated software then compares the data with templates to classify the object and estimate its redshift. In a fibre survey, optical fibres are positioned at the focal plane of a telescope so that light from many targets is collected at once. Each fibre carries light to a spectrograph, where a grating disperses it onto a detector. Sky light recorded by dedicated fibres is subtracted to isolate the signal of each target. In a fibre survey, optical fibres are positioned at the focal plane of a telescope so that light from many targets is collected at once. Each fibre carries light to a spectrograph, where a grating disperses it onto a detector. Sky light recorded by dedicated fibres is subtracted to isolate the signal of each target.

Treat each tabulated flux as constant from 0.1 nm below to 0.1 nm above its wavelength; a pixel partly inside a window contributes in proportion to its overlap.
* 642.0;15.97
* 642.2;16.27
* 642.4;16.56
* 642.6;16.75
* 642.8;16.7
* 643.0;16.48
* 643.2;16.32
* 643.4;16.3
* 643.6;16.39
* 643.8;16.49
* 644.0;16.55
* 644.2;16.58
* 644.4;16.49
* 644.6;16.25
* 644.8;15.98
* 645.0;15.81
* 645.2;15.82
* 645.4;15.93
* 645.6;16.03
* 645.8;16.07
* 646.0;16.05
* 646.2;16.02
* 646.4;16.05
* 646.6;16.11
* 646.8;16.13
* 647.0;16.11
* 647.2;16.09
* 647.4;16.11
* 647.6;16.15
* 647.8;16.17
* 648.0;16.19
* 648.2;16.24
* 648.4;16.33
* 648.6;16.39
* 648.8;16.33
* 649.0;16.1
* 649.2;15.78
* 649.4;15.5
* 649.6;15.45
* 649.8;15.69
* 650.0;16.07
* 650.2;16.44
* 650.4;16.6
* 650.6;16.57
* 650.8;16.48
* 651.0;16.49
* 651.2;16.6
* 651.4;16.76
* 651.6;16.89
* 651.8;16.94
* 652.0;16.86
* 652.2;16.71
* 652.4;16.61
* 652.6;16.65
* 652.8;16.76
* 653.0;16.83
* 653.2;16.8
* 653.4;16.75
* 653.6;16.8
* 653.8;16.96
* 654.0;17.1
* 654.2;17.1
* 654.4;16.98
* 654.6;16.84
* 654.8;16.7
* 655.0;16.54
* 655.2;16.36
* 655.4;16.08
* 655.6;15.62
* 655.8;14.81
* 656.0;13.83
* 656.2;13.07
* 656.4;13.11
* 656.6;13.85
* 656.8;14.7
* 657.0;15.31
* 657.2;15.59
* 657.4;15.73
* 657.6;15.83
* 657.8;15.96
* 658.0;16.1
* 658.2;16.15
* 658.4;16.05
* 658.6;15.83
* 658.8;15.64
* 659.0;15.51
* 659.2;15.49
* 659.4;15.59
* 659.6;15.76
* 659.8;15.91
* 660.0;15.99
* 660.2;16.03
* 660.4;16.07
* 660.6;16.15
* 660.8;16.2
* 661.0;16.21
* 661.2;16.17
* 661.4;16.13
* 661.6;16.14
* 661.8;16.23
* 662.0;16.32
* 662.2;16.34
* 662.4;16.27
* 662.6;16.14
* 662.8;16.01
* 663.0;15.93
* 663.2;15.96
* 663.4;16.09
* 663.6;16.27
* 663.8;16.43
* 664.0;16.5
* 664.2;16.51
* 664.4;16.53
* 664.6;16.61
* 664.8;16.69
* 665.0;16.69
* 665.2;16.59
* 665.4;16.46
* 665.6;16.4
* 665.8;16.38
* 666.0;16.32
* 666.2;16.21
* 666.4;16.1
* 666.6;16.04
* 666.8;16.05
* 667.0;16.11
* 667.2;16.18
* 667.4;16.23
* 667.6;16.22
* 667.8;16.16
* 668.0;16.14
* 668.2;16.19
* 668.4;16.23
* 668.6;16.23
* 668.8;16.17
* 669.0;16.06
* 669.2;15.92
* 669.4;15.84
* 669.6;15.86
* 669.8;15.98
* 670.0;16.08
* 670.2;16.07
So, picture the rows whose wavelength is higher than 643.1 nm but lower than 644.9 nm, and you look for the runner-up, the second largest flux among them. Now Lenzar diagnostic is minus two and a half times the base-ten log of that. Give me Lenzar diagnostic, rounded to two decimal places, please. -3.05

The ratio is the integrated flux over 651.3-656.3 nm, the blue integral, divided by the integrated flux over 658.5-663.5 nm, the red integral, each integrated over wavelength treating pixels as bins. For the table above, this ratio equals 1.02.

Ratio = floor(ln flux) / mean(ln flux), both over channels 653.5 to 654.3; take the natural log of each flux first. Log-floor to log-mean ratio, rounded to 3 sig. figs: 0.996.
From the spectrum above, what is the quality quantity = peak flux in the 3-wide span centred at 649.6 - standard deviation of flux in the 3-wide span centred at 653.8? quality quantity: 16.4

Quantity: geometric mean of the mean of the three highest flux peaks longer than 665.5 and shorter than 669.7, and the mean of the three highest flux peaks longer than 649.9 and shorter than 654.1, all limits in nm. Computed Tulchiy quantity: 16.7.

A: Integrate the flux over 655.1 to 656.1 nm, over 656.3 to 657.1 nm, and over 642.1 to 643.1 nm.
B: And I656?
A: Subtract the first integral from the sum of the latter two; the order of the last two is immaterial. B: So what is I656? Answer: 13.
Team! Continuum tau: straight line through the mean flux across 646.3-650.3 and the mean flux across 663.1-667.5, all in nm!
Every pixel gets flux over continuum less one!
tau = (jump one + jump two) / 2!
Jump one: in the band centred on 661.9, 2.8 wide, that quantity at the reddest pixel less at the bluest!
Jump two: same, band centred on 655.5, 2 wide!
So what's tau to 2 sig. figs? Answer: -0.12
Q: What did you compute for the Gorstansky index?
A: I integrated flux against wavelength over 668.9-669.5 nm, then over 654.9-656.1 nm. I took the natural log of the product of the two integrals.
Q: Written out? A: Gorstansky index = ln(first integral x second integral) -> 5.18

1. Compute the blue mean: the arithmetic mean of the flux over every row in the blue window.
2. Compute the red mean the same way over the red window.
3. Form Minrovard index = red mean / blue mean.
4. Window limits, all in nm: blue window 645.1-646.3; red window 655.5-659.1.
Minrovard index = 0.95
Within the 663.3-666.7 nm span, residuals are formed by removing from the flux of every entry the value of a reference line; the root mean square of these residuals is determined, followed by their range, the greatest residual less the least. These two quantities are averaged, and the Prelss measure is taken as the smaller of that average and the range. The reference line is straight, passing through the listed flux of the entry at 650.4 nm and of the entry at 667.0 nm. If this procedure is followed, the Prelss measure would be 0.47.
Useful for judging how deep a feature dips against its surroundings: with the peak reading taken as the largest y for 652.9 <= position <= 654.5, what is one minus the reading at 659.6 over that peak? 0.08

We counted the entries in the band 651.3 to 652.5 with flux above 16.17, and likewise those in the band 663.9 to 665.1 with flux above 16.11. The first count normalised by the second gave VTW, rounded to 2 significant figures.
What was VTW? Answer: 1.0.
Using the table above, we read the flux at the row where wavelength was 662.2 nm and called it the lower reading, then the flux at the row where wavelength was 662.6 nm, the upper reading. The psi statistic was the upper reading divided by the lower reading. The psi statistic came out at 0.99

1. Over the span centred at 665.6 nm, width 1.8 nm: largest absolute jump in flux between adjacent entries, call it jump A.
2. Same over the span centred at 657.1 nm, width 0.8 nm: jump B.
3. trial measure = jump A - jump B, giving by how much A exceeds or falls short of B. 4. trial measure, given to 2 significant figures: -0.48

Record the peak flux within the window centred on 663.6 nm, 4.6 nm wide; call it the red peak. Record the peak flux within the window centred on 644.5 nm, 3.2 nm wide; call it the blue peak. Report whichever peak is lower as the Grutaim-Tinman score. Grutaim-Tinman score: 16.6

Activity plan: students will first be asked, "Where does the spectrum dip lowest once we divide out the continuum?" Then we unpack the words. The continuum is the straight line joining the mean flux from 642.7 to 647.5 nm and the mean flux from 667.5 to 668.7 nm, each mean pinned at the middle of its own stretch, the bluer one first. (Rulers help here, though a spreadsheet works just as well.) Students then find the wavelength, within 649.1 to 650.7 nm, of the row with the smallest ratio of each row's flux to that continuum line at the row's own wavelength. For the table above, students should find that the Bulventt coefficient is 649.6 nm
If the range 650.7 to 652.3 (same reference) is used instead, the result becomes 650.8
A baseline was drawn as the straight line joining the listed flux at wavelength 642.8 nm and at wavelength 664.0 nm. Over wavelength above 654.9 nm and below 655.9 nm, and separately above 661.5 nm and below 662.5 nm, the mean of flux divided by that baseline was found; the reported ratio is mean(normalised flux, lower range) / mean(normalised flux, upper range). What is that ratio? 0.97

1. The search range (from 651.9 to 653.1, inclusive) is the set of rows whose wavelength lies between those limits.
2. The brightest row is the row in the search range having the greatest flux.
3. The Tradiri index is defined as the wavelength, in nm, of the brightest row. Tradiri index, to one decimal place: 652.0 nm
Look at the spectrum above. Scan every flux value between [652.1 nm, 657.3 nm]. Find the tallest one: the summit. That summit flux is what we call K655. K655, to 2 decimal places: 17.10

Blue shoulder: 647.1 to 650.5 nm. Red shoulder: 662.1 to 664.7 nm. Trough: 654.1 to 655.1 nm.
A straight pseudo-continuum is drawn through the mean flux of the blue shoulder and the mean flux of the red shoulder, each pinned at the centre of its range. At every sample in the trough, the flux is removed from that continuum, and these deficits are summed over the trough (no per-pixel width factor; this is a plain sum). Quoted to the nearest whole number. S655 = -3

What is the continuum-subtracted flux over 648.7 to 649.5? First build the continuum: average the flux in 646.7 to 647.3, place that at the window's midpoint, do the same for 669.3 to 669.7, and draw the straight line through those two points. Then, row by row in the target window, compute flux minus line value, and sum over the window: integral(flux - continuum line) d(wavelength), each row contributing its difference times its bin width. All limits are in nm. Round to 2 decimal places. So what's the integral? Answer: -0.13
